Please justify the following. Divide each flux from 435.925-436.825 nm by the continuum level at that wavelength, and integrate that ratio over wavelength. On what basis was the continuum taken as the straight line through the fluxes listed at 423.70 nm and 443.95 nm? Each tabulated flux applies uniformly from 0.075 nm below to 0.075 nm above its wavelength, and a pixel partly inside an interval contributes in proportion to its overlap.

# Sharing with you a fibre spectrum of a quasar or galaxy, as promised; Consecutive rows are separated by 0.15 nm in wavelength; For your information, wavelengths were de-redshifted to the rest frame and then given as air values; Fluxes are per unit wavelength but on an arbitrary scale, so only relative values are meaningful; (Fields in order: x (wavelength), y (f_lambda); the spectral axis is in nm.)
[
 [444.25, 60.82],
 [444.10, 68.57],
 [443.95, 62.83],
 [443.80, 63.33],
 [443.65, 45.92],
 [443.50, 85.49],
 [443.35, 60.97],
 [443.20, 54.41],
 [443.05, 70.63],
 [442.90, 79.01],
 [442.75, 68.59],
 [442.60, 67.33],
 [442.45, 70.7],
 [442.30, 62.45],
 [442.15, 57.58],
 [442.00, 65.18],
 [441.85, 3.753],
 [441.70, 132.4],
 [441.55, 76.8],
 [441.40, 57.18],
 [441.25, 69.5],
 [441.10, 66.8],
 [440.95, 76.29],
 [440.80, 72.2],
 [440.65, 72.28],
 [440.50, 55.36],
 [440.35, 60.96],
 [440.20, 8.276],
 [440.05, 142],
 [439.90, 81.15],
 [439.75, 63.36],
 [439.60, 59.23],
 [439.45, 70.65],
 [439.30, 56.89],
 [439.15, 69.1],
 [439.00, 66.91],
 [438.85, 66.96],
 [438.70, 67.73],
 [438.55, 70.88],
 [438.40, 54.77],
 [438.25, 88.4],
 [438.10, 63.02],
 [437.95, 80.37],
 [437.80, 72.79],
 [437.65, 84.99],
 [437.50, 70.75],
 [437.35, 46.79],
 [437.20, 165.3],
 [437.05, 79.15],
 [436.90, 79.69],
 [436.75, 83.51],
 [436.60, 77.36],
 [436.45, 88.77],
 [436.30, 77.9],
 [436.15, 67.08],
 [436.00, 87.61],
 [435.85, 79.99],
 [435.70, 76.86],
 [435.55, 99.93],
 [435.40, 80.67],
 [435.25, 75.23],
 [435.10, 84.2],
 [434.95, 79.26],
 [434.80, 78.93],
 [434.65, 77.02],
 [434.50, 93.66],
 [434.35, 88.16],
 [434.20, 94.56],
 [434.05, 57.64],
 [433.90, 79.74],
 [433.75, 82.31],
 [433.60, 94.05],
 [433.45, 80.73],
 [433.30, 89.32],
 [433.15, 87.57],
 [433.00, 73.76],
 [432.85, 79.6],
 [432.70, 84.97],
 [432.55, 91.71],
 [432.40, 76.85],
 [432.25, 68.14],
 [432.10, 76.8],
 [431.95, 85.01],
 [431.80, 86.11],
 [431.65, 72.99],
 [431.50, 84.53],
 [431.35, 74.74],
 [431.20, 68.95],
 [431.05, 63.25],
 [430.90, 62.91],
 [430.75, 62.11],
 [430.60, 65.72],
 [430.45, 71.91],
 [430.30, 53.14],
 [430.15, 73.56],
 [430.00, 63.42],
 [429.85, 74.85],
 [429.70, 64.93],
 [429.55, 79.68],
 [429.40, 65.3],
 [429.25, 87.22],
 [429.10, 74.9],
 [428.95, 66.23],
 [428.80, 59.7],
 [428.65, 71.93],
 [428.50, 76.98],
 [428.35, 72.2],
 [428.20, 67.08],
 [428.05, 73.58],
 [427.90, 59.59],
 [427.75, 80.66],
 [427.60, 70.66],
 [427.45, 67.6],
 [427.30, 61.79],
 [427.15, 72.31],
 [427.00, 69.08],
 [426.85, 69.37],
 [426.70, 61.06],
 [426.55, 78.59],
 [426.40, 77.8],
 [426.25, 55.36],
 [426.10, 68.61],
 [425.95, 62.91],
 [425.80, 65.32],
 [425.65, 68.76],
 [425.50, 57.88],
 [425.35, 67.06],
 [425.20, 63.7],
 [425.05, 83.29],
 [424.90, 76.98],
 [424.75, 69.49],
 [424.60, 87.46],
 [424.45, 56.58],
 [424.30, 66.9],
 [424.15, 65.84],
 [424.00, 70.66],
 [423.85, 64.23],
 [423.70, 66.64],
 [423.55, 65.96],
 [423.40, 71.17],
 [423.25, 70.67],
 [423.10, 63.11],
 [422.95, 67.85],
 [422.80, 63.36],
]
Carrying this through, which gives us 1.13 nm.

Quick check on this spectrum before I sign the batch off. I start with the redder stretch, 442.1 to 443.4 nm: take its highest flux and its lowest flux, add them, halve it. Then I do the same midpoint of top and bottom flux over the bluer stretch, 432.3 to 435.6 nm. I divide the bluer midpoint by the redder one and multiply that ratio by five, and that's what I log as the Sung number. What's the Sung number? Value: 5.9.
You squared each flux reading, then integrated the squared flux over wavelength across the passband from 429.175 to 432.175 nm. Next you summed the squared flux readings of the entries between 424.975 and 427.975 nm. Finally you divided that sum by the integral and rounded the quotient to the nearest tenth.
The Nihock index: 6.0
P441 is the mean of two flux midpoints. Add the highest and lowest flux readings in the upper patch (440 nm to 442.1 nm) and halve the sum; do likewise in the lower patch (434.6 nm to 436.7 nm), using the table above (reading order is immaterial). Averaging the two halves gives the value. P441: 78.2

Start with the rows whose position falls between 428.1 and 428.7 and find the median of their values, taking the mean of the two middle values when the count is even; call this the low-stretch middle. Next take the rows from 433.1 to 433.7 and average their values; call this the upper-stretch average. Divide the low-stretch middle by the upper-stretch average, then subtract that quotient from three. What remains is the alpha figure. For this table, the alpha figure 2.18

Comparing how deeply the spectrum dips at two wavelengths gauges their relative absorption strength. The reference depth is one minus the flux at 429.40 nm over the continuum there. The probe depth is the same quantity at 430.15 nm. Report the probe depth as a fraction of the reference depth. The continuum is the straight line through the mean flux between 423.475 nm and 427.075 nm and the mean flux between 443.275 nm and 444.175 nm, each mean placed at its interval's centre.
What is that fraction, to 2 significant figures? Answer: -2.9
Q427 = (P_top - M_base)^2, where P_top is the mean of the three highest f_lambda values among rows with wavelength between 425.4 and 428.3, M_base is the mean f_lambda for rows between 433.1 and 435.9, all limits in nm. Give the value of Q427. 17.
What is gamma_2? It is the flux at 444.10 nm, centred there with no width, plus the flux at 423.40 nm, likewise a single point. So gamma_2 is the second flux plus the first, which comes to 140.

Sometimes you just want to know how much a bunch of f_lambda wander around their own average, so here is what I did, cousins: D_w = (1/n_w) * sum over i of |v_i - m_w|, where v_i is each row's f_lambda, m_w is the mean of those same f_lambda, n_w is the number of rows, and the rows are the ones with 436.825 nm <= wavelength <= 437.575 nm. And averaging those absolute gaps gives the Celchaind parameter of 31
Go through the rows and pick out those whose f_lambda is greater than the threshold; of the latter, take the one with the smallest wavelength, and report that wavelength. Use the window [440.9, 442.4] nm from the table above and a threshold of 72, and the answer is 440.95 nm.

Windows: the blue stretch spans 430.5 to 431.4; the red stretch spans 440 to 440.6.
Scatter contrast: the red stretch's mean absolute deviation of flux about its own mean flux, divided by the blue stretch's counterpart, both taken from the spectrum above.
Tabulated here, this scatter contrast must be 10.2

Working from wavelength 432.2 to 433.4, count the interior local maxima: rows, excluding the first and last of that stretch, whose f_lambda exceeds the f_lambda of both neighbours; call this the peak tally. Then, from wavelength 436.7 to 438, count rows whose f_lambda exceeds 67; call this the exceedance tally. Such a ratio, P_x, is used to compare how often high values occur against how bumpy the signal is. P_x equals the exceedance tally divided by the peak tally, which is 8.0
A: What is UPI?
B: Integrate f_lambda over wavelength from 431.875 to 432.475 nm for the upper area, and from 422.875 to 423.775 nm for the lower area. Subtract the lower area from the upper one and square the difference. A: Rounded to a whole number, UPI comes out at 219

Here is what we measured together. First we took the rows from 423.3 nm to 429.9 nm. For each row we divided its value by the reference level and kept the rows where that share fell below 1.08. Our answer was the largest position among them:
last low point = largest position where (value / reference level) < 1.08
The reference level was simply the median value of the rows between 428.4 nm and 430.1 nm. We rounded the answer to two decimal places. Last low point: 429.85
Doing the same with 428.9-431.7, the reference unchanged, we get 431.65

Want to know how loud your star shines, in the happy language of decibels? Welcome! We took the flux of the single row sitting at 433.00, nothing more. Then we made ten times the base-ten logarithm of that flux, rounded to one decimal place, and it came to 18.7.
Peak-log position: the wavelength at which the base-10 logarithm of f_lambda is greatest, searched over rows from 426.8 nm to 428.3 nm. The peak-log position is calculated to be 427.75 nm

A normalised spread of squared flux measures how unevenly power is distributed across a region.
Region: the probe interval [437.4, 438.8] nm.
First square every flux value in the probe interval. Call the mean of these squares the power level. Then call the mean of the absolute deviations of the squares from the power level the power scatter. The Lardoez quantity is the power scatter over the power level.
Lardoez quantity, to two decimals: 0.22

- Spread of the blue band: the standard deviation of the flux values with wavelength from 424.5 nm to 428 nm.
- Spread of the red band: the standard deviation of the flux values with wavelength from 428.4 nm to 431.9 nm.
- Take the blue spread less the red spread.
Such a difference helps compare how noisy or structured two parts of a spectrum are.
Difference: -0.4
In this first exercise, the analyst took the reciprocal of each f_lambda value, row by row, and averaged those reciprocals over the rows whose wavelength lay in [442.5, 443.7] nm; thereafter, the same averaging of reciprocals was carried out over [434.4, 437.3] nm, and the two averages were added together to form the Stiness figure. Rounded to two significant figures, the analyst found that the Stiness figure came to 0.028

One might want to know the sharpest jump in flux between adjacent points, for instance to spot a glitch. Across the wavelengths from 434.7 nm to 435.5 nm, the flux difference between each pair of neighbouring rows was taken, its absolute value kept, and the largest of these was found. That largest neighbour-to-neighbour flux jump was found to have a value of 9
